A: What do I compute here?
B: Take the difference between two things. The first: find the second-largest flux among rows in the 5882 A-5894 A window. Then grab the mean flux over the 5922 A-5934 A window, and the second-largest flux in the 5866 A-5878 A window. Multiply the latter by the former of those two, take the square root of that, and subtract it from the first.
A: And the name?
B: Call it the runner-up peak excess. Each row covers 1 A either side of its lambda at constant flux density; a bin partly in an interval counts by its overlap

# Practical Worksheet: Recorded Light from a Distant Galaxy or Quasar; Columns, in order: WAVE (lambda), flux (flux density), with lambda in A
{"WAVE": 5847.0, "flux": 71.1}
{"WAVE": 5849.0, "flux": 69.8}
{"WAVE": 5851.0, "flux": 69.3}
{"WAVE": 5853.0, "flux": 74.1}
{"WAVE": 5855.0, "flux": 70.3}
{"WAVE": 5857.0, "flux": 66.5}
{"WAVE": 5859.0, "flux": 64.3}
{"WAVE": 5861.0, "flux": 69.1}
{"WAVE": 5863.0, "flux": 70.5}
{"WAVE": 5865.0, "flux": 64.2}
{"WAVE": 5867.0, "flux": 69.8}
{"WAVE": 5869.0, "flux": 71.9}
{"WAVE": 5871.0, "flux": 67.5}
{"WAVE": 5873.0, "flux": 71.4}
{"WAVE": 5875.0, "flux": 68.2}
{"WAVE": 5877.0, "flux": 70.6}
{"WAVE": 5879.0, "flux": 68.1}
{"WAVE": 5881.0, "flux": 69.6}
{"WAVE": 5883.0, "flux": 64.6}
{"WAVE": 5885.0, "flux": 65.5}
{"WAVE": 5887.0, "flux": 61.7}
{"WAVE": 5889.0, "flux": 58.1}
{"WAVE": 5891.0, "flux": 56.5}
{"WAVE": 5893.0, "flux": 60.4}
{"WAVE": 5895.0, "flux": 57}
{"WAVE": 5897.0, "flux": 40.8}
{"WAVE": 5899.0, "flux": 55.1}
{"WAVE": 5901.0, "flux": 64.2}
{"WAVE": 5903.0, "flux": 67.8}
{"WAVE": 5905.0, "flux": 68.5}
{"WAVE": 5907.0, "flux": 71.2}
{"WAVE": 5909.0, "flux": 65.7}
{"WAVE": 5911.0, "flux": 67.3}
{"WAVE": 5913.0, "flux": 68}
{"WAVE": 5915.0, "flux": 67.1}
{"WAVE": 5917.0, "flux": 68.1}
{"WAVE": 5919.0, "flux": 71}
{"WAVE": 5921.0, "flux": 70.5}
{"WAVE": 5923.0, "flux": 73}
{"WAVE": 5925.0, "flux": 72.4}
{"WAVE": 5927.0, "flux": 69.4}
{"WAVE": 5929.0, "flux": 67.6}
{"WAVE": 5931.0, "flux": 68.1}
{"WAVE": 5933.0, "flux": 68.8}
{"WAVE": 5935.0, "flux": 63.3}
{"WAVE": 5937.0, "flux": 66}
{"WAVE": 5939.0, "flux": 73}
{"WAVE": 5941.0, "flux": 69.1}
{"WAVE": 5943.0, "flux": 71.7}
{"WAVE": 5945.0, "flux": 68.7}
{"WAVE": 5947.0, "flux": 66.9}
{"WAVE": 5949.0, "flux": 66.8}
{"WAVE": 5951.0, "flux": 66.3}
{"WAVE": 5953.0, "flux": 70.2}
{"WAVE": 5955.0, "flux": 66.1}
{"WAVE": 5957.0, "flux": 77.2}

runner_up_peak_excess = -6.0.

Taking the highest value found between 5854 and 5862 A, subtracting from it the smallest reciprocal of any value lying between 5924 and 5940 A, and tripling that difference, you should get 211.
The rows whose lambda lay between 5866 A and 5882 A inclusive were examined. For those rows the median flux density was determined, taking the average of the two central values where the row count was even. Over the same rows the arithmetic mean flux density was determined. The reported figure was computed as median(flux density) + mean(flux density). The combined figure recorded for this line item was 139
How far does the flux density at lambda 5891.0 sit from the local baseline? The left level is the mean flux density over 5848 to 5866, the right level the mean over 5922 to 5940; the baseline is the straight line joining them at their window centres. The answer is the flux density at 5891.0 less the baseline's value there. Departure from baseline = -12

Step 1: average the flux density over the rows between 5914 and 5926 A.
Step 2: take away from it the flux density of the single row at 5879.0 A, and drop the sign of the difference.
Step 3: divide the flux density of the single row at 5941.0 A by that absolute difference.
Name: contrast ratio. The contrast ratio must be 31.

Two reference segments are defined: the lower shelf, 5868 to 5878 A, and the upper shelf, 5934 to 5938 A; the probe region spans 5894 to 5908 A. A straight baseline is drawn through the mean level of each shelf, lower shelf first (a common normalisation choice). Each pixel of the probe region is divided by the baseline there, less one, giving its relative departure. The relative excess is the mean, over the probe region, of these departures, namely -0.10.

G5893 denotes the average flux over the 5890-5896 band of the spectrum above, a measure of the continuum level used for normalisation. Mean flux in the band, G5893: 58.0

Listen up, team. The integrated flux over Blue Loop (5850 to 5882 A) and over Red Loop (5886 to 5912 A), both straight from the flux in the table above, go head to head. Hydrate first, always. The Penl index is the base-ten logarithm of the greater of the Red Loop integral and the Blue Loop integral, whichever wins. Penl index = 3.34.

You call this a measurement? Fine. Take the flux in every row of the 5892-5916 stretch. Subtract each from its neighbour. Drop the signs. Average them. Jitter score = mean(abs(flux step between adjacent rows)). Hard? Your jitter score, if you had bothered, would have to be 5.3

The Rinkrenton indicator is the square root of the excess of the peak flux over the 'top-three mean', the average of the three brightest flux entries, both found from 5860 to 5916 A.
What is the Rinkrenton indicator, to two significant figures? 0.63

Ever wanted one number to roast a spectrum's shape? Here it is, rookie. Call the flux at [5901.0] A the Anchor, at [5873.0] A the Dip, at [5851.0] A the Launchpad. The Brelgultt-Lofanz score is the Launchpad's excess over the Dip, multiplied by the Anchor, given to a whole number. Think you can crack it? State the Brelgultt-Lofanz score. -135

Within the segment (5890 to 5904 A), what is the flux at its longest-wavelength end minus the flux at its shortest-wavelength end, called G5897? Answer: 11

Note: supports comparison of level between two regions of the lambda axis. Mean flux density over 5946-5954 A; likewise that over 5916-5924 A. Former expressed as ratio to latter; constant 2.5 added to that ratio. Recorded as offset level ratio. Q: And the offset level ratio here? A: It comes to 3.46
